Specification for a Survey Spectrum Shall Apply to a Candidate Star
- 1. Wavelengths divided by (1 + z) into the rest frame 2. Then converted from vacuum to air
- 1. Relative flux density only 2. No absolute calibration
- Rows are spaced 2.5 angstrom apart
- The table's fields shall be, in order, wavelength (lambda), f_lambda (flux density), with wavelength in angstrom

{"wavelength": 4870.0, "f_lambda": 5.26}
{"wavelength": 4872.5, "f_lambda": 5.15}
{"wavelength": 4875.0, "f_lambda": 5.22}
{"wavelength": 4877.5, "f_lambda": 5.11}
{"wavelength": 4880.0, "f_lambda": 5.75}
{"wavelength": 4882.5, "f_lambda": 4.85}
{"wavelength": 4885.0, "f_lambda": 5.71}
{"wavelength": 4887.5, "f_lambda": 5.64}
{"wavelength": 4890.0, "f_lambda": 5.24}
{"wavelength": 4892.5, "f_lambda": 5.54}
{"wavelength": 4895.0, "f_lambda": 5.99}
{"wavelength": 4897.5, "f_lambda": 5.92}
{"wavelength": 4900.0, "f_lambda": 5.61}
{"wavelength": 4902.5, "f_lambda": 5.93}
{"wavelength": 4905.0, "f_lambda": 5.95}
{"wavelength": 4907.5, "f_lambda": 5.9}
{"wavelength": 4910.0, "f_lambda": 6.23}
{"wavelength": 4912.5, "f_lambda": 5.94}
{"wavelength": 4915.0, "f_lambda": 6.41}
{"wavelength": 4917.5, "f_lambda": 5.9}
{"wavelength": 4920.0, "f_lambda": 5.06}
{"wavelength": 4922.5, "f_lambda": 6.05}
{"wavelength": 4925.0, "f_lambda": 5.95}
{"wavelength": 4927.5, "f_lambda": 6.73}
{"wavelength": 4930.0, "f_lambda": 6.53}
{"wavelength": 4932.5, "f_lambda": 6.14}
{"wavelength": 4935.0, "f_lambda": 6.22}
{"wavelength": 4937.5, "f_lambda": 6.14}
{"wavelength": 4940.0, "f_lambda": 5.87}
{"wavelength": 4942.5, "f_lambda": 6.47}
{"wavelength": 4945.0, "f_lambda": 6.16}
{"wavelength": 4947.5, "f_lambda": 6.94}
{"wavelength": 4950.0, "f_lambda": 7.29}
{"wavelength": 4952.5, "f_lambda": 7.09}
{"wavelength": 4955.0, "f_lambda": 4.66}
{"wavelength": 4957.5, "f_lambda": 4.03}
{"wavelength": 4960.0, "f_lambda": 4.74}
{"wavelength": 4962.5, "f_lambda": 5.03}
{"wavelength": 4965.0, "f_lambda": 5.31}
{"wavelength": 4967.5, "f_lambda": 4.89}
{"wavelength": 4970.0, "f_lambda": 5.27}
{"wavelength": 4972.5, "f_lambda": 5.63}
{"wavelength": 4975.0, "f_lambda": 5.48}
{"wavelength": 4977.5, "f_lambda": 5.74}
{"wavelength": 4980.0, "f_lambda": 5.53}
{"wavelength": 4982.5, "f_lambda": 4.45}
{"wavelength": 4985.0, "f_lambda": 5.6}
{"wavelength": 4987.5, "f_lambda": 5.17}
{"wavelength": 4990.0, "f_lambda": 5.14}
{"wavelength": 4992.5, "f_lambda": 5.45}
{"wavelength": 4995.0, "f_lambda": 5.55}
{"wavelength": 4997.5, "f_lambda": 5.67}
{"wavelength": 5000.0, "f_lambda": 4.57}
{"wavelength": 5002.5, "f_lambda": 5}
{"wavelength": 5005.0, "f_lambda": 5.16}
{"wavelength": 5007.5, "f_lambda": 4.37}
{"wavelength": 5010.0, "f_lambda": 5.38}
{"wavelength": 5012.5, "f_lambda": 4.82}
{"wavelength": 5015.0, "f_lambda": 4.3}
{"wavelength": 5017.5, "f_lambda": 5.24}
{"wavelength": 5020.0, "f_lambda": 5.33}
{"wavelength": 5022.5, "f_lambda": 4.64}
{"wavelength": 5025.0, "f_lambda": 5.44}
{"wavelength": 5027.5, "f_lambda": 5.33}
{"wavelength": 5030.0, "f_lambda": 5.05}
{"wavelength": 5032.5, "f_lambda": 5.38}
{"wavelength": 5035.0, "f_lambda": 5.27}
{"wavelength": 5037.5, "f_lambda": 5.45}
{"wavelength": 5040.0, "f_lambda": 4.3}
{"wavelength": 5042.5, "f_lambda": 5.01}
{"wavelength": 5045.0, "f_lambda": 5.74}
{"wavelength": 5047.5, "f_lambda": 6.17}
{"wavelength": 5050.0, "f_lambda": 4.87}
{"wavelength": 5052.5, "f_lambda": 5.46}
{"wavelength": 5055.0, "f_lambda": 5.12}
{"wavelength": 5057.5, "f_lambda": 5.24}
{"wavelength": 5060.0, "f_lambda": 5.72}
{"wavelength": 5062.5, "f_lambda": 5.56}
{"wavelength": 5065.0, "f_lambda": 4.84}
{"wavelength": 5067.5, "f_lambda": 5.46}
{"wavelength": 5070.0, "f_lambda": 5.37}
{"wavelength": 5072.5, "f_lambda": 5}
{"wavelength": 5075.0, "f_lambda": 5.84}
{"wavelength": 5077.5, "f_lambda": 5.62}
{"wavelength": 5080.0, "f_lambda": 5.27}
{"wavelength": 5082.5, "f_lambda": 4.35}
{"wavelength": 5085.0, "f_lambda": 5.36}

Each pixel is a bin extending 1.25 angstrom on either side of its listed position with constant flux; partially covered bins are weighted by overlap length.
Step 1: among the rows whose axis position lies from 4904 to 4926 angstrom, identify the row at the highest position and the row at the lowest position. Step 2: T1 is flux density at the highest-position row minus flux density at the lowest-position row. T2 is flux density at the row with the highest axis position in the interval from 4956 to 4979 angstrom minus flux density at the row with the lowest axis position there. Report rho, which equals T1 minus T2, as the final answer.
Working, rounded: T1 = 0.0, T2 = 1.7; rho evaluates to -1.71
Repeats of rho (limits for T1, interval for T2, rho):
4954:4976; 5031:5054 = 0.74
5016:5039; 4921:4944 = -0.21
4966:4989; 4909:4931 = -0.02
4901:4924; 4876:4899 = -0.69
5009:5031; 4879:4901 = -0.19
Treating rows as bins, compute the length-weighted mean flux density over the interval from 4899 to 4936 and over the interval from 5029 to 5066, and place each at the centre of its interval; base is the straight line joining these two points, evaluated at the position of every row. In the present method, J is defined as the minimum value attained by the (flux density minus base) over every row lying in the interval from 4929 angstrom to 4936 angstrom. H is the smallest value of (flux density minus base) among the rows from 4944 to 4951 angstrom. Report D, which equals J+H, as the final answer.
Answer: 0.5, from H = 0.3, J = 0.2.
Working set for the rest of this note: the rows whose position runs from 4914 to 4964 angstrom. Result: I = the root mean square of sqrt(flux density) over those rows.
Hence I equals 2.44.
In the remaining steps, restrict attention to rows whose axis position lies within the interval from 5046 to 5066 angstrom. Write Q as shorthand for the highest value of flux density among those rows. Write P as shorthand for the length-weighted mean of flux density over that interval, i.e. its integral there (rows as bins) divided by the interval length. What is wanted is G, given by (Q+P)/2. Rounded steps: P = 5.4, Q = 6.17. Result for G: 5.8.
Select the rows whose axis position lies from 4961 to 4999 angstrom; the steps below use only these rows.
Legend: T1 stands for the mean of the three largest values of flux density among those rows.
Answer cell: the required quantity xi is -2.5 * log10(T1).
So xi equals -1.89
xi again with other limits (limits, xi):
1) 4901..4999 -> -2.13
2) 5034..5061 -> -1.92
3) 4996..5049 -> -1.92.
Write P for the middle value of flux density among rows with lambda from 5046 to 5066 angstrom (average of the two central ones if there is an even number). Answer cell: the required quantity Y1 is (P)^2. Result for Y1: 28.6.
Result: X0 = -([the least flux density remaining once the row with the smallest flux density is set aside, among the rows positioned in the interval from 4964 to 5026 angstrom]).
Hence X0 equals -4.4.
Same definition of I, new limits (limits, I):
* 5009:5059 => 2.28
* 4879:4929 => 2.41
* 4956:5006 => 2.27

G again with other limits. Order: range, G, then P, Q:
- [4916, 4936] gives 6.4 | 6.1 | 6.73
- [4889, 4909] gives 5.9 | 5.8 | 5.99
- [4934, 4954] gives 6.9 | 6.5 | 7.29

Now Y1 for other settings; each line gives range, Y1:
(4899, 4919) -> 35.2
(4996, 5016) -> 24.1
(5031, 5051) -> 28.4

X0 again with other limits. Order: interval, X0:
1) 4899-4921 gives -5.6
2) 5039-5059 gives -4.9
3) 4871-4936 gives -5.1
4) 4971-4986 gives -5.5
